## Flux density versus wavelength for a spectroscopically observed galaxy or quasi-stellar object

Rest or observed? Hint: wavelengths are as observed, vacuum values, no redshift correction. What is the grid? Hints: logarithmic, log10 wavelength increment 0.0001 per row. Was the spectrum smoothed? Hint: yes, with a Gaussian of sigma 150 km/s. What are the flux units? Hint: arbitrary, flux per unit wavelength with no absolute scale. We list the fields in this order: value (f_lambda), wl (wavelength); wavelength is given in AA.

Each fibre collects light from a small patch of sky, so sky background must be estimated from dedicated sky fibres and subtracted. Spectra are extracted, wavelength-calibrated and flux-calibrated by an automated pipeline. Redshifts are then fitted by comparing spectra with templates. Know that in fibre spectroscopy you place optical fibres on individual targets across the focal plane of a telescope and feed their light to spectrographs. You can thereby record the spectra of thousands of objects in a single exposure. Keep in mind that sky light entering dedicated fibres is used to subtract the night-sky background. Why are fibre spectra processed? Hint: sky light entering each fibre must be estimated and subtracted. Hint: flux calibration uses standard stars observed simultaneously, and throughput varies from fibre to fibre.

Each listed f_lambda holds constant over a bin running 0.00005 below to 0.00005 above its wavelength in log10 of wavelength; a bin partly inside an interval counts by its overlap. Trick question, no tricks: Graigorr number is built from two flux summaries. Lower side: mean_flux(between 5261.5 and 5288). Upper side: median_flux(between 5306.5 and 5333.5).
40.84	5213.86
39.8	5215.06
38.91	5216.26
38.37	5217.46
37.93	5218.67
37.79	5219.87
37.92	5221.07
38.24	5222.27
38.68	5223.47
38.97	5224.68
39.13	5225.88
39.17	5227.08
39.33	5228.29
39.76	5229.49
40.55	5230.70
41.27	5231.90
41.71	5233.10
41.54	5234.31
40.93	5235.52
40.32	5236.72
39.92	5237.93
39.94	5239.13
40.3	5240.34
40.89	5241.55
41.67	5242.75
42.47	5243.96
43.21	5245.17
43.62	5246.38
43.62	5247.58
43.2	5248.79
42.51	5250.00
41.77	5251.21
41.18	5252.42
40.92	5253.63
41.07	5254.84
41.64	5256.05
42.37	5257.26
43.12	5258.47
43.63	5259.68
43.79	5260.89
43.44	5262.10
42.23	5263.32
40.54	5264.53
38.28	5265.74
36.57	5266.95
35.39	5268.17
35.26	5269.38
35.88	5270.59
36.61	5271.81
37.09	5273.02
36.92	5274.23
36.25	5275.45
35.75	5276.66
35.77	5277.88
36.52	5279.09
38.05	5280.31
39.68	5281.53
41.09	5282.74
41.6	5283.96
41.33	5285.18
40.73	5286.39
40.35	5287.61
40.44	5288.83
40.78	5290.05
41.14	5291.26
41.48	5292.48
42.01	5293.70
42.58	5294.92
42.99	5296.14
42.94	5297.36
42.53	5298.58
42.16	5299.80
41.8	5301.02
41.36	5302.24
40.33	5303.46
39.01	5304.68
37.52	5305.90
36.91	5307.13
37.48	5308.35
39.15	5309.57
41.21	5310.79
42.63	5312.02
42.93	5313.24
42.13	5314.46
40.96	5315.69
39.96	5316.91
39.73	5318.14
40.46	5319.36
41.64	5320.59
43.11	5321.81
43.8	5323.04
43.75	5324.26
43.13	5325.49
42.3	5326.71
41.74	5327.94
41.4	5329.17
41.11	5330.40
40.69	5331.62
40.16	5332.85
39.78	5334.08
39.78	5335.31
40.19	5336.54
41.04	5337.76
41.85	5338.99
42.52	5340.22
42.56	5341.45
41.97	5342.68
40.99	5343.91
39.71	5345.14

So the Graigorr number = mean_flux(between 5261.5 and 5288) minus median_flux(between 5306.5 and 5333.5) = -2.9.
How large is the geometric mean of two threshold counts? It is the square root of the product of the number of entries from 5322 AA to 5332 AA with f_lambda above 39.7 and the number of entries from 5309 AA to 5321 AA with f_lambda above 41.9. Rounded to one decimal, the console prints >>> 4.9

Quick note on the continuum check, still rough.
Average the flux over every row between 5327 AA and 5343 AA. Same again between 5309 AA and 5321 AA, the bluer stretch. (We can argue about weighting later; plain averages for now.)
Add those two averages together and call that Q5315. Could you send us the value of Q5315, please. 82.2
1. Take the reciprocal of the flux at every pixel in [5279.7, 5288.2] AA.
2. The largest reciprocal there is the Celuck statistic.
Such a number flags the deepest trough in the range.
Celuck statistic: 0.0263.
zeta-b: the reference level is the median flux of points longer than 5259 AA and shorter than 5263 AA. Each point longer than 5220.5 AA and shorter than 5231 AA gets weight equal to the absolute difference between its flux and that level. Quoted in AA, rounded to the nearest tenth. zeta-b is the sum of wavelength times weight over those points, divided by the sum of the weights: 5225.4 AA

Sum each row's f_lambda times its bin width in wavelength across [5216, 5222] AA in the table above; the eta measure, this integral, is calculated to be 229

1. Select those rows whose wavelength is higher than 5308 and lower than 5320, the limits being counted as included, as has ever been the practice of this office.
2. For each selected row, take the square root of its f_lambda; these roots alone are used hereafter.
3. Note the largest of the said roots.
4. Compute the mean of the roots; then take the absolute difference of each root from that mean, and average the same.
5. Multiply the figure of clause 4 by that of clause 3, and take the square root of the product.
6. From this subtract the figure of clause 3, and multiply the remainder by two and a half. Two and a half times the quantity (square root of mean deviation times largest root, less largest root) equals -14.3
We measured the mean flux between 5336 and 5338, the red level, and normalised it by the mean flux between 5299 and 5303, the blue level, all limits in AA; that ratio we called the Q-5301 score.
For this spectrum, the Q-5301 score 0.97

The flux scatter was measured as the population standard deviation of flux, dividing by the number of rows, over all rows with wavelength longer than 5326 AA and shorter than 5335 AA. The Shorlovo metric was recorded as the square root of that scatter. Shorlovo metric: 0.90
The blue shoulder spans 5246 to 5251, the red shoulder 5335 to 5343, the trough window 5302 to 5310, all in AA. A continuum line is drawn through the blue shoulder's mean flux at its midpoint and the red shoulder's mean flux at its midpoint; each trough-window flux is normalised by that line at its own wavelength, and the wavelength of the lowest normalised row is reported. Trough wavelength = 5307.13 AA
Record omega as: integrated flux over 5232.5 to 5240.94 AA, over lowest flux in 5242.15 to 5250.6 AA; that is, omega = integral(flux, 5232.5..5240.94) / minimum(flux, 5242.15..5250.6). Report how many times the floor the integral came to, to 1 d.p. 8.2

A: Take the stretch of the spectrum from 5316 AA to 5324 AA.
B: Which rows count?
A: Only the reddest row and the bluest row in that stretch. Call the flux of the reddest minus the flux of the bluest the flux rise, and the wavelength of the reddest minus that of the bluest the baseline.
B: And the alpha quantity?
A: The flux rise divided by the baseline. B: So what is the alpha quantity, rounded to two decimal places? 0.63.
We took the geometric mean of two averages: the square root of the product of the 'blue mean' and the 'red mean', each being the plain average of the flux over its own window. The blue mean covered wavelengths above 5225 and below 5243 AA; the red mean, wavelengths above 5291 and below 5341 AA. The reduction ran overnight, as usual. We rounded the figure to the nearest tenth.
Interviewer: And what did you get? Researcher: 40.8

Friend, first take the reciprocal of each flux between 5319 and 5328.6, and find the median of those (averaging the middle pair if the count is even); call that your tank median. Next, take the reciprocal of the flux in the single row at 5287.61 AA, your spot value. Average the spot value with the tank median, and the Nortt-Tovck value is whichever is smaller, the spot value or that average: 0.0241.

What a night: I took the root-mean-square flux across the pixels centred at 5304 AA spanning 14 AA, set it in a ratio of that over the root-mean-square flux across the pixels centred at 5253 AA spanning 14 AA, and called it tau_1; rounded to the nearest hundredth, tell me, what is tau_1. 0.95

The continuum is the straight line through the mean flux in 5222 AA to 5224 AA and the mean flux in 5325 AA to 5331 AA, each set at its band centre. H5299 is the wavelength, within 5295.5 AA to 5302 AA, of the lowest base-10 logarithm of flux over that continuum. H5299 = 5301.02 AA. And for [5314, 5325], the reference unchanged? 5318.14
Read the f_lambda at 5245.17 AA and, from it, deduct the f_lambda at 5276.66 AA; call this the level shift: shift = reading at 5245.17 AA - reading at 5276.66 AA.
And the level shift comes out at 7.5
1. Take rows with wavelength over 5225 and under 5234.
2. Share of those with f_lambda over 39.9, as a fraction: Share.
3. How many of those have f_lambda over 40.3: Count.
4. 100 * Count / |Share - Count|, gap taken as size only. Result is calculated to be 117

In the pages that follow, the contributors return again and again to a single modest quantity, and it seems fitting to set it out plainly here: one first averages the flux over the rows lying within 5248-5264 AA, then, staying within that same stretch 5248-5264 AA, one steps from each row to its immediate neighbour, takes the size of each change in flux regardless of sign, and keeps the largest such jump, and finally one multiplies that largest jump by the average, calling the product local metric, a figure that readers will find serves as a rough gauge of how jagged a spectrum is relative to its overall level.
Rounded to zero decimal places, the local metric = 51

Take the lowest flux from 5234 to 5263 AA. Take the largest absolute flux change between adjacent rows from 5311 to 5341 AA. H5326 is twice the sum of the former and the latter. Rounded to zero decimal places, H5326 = 83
